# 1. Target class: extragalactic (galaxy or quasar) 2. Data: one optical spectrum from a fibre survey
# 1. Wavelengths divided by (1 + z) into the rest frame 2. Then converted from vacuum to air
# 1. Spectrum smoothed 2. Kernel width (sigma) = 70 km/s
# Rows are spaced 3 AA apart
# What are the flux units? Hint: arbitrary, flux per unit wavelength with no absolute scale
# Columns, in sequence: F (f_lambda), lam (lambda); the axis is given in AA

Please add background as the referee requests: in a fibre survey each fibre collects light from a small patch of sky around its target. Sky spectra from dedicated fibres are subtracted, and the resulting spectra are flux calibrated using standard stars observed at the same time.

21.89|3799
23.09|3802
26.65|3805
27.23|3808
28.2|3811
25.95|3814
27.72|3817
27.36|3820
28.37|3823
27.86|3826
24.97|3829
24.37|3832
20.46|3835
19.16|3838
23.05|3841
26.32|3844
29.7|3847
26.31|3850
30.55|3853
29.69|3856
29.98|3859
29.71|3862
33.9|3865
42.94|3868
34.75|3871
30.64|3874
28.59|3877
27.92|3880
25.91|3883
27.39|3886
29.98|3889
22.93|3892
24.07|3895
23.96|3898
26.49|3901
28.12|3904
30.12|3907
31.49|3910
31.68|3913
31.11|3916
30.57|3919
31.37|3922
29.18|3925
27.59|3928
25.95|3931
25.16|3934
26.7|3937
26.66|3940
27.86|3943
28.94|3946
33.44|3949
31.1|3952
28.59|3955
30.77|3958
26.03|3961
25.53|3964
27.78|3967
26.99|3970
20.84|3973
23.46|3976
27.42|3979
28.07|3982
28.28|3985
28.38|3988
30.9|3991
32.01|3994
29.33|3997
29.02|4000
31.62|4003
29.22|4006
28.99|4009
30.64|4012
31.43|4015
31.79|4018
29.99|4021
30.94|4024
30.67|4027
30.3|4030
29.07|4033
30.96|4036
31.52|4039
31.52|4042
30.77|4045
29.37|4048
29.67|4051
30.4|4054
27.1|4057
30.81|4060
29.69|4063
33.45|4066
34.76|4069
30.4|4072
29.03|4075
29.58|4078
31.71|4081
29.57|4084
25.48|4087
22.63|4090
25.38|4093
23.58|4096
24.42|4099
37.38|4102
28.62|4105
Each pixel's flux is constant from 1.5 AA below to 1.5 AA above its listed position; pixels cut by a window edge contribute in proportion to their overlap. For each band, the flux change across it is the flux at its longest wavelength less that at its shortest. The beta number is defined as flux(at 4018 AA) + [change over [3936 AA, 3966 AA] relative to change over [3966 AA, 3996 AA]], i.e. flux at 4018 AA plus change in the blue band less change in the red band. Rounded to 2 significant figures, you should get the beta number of 26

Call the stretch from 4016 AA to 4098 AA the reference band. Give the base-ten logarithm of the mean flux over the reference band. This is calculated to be 1.47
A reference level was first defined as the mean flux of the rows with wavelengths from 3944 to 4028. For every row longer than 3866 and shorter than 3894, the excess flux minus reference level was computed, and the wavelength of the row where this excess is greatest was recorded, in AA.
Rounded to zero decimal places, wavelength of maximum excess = 3868 AA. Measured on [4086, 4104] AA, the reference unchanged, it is 4102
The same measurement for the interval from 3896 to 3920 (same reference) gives 3913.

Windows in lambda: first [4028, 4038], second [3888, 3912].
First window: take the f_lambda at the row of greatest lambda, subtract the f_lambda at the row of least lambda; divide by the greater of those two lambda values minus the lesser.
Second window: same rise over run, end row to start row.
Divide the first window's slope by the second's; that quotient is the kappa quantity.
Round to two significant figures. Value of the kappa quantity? 1.5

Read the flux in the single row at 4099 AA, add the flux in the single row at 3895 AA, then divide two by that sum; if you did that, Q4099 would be 0.041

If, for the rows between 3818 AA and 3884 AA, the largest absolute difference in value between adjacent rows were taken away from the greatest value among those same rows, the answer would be 34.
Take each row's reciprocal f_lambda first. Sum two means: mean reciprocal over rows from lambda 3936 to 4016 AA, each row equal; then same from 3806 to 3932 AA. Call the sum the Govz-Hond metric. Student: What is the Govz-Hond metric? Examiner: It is 0.0716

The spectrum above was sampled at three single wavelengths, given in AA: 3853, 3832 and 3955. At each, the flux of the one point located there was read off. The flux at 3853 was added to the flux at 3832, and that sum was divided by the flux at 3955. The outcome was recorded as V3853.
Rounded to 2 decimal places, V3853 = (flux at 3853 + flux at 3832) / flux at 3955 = 1.92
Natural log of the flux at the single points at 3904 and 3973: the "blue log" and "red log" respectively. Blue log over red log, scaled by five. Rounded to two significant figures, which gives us 5.5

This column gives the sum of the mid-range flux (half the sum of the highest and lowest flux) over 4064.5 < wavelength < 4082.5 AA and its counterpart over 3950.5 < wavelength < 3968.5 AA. 60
